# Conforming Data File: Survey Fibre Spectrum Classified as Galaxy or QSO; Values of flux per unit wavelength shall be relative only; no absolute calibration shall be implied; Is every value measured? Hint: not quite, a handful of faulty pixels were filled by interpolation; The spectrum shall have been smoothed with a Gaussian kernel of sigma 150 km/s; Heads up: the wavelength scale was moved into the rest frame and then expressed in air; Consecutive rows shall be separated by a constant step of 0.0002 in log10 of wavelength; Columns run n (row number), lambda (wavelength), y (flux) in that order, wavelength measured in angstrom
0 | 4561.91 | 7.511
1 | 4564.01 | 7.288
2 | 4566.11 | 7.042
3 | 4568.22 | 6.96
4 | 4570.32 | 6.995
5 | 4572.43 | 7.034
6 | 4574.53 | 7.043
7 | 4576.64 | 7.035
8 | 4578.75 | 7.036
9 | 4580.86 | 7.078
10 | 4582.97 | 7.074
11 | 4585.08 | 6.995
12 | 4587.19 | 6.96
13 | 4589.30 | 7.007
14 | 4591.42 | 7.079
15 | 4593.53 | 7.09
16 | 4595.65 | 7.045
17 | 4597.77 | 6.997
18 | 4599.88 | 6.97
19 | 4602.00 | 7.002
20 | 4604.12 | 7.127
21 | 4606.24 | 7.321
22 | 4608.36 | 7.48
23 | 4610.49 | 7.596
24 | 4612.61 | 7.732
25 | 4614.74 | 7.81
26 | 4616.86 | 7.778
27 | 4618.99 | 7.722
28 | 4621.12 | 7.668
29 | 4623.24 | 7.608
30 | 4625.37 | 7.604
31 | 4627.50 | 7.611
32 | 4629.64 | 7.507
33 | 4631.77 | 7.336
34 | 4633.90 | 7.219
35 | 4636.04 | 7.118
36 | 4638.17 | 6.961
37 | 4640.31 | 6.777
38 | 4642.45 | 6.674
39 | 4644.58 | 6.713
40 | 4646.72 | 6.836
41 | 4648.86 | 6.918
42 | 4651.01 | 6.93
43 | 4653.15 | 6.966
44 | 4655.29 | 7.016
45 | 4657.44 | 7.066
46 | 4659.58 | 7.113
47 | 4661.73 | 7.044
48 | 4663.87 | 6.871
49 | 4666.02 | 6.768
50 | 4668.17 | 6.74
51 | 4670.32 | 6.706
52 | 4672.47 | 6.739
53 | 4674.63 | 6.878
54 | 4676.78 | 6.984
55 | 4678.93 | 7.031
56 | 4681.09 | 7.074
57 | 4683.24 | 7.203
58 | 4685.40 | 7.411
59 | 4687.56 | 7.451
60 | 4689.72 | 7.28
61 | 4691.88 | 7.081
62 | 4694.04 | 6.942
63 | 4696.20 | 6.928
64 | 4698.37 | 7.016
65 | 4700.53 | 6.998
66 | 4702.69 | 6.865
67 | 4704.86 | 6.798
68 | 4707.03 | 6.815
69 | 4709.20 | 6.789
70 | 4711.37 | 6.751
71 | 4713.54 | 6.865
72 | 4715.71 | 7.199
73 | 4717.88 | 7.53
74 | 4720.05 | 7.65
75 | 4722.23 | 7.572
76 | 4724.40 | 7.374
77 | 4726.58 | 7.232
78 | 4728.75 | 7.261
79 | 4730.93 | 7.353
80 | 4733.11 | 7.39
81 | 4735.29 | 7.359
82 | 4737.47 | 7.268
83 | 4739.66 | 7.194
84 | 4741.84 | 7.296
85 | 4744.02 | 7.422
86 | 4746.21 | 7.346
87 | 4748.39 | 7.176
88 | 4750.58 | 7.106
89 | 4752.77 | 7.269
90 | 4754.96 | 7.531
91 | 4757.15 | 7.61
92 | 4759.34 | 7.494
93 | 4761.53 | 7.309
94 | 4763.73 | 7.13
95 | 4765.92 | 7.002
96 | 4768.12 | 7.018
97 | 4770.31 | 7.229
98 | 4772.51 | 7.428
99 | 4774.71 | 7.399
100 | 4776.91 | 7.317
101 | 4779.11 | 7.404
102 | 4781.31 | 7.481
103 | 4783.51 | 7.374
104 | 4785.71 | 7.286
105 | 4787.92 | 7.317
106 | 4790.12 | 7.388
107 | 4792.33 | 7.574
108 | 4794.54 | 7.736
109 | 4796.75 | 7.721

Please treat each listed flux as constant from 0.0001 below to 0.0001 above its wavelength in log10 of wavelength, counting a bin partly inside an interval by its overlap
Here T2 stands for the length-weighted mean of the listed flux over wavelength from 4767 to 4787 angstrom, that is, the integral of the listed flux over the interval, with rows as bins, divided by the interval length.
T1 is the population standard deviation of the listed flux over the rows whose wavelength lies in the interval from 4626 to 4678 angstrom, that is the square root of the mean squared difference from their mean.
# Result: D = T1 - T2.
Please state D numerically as -7.08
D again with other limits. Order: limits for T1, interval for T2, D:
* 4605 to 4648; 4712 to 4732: -6.96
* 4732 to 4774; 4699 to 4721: -6.86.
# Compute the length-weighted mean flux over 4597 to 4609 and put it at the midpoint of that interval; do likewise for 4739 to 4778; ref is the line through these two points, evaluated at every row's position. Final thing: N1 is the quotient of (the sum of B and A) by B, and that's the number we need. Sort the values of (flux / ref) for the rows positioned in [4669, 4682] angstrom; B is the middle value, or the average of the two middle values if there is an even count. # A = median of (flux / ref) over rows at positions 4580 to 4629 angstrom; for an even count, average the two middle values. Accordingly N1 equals 2.04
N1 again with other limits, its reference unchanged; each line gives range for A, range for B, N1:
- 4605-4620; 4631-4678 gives 2.12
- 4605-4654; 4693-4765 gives 2.03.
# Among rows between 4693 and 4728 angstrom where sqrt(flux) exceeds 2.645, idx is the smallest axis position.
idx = 4698.37 angstrom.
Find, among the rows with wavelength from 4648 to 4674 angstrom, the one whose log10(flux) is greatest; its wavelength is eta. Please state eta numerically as 4659.58 angstrom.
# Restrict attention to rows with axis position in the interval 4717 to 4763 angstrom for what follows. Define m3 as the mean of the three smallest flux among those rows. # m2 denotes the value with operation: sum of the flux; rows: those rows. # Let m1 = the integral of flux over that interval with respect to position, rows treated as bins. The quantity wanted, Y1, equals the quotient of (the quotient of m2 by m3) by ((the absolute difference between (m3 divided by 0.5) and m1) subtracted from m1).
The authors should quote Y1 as 1.51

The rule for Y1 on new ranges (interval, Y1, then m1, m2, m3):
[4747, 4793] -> 1.55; 337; 154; 7.0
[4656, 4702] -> 1.63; 323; 147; 6.7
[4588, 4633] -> 1.59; 332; 155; 7.0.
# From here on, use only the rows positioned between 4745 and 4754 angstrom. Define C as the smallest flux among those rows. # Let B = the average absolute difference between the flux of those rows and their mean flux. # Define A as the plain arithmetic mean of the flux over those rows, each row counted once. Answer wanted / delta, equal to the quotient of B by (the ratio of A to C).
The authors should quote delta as 0.08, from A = 7.22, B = 0.08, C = 7.106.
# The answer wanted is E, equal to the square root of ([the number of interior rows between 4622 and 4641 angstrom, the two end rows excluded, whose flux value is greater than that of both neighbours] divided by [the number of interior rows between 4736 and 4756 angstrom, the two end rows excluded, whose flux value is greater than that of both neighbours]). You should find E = 1.0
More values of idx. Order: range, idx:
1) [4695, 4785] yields 4698.37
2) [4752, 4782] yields 4752.77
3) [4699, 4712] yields 4700.53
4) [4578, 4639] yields 4578.75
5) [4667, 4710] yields 4678.93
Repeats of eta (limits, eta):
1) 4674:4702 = 4687.56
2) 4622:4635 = 4627.50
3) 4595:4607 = 4606.24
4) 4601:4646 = 4614.74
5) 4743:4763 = 4757.15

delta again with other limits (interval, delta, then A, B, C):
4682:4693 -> 0.11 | 7.29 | 0.12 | 7.081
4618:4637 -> 0.17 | 7.49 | 0.18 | 7.118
